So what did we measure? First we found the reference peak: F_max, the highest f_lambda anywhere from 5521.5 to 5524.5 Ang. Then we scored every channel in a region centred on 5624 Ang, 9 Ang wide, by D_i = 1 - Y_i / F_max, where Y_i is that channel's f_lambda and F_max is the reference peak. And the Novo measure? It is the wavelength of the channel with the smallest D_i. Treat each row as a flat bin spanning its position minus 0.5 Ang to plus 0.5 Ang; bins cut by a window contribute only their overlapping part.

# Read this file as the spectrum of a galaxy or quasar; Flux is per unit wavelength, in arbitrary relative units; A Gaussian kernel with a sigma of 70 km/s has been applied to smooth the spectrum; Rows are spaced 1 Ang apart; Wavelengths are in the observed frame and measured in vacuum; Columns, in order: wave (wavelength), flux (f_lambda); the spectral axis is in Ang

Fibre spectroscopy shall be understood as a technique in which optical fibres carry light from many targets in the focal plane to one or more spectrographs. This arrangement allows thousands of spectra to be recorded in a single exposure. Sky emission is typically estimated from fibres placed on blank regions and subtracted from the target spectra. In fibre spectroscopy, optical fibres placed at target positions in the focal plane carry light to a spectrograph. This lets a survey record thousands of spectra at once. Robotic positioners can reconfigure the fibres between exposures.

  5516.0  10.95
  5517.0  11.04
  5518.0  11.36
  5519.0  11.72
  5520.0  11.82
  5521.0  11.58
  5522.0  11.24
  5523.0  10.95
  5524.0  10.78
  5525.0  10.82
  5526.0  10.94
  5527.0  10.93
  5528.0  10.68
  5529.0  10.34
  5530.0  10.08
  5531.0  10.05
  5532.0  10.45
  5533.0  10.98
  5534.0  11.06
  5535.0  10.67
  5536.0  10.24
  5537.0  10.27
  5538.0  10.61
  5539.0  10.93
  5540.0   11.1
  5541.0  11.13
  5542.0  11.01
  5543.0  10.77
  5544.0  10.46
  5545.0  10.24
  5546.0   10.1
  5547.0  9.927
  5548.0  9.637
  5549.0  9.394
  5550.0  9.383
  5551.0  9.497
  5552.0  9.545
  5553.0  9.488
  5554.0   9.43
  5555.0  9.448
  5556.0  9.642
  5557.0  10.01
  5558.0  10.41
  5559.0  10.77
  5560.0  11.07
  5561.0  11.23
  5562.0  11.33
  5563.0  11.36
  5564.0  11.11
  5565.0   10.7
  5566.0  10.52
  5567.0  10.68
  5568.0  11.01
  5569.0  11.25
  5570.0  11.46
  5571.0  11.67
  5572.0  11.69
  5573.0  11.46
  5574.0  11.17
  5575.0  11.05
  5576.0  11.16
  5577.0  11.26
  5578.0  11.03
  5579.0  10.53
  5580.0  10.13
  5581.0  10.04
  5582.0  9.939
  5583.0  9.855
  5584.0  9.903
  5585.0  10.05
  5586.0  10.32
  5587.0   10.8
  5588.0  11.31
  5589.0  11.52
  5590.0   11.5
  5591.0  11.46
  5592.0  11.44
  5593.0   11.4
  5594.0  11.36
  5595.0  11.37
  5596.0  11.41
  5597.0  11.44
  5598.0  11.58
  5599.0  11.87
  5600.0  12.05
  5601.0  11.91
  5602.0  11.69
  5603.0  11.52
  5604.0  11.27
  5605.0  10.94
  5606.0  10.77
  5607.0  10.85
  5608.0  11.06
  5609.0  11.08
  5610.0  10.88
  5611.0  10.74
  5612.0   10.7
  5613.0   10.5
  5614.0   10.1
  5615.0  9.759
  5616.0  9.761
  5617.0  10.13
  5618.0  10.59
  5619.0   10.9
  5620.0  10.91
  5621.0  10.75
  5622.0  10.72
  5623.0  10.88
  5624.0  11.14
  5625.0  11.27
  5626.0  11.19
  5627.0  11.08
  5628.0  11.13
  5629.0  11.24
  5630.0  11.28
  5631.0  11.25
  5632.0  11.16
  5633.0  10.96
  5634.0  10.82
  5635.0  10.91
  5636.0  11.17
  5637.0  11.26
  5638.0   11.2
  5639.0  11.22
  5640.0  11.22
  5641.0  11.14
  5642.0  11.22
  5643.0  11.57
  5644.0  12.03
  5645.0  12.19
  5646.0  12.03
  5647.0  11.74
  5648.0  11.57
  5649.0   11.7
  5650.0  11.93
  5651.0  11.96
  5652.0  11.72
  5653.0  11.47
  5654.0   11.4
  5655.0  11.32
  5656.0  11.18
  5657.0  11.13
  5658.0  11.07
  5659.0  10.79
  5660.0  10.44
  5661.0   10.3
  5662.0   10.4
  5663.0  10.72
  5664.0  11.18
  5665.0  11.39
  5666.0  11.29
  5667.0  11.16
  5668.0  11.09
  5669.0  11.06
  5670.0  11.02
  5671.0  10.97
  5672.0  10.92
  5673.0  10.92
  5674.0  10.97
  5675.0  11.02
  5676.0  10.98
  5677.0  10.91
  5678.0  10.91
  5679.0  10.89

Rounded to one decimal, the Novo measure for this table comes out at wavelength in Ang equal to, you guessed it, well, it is 5625.0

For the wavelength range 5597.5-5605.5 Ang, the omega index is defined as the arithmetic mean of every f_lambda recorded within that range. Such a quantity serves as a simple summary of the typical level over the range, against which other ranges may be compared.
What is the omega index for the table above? 11.6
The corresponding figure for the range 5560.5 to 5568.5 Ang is 11.0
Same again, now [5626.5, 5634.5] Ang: 11.1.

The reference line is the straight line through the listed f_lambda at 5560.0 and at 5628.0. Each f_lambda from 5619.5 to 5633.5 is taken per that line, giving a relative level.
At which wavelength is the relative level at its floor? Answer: 5622.0 Ang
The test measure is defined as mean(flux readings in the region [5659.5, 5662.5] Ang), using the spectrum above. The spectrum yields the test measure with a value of 10.4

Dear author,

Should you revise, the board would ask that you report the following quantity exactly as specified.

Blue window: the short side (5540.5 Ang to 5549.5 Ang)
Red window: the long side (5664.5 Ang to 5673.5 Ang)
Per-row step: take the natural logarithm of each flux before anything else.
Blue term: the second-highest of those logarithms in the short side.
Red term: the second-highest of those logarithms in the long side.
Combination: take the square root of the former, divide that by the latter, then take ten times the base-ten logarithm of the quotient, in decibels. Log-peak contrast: -1.95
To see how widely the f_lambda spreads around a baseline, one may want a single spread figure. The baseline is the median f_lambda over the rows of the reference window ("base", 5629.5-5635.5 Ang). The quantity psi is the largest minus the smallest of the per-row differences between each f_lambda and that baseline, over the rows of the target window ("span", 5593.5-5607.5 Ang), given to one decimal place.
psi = 1.3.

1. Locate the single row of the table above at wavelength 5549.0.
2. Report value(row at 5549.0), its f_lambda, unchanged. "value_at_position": 9.394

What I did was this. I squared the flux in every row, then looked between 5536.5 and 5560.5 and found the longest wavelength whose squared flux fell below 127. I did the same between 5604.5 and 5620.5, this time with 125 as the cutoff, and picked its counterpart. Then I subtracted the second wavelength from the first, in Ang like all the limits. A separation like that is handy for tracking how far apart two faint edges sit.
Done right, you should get -60 Ang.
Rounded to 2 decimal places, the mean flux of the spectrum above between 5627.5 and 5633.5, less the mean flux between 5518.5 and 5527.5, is -0.03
